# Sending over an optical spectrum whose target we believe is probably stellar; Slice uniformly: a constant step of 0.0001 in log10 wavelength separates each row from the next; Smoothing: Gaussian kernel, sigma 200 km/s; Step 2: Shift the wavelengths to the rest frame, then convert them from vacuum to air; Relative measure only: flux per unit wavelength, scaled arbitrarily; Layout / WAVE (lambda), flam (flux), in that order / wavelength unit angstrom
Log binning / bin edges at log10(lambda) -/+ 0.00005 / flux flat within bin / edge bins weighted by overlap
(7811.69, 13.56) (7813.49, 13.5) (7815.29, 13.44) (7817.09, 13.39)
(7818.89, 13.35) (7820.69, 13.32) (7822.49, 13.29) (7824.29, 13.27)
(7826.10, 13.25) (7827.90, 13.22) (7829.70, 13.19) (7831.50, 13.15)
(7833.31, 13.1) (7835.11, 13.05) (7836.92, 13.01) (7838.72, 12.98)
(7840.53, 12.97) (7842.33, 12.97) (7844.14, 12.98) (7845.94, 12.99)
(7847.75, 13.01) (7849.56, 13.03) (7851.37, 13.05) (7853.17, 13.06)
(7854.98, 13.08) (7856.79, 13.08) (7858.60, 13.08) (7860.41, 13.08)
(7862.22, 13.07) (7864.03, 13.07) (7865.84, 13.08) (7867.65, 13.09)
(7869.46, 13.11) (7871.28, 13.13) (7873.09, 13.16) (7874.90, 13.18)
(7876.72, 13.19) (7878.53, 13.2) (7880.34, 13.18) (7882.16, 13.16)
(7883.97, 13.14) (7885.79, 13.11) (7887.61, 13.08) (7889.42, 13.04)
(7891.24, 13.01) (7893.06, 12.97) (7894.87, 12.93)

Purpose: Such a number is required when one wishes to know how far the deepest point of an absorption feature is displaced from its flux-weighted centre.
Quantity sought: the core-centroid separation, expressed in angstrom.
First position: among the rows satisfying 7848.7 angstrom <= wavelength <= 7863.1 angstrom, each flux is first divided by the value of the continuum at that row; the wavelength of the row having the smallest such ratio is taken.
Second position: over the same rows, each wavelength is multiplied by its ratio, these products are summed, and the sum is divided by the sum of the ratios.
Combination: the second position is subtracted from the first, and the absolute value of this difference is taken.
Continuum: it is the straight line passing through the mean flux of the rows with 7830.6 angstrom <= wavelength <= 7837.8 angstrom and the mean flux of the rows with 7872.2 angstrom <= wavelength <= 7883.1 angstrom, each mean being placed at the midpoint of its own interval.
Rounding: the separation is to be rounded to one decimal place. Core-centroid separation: 6.3 angstrom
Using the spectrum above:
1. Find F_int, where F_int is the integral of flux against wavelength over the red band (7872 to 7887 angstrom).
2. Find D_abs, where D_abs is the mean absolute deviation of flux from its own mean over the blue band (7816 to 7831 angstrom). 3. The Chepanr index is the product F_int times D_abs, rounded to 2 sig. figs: 10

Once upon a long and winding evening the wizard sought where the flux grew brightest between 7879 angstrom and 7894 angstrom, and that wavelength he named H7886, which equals 7880.34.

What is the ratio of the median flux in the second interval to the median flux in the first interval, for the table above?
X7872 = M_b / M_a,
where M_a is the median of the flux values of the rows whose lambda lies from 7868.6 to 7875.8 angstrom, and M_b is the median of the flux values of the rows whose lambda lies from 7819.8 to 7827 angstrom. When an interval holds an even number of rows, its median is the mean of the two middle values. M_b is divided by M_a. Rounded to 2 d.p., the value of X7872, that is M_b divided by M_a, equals 1.01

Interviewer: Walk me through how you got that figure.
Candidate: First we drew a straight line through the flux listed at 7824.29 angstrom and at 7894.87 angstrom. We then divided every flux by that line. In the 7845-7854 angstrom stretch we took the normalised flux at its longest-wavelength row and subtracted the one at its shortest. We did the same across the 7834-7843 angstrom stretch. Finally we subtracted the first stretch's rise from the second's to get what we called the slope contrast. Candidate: -0.011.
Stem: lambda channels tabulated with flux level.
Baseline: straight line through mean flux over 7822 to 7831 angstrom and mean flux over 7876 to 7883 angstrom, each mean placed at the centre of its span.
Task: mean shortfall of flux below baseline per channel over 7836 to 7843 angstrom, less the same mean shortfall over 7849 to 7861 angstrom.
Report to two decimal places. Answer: 0.10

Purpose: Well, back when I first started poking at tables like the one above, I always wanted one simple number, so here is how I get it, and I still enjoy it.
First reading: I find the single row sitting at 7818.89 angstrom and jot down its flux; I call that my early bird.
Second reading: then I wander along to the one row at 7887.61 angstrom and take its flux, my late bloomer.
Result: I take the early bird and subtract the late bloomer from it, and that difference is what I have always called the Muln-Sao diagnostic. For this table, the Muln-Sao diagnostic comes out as 0.27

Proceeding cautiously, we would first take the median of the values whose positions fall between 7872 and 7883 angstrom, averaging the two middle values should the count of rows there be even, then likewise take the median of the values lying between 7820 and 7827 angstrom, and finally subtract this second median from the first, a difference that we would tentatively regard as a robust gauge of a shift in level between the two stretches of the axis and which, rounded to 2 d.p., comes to -0.10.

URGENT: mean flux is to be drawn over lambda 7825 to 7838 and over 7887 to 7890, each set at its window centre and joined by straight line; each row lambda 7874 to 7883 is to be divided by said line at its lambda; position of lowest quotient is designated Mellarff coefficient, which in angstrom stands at 7882.16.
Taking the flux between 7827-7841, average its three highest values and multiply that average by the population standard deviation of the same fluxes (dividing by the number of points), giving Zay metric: 1.2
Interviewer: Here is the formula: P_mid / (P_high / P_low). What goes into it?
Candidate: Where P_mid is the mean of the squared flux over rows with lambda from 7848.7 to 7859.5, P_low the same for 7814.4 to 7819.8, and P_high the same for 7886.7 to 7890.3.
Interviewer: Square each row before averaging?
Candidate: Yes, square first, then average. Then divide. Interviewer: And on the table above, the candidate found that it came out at 179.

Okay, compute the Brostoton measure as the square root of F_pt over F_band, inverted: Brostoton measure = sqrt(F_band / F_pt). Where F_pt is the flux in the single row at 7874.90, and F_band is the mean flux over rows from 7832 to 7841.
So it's 0.99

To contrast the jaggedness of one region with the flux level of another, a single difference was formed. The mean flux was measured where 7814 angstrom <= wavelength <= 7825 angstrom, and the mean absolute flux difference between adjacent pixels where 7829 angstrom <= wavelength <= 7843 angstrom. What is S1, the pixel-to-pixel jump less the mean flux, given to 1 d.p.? -13.3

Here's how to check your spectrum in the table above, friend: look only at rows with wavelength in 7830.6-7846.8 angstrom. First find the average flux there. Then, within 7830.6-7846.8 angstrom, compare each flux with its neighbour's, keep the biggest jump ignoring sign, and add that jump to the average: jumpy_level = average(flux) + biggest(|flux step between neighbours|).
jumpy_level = 13.1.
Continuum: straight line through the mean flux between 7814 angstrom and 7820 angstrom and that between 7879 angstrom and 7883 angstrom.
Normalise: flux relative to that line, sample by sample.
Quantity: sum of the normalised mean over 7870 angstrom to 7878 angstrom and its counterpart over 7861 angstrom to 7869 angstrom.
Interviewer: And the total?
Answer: 1.99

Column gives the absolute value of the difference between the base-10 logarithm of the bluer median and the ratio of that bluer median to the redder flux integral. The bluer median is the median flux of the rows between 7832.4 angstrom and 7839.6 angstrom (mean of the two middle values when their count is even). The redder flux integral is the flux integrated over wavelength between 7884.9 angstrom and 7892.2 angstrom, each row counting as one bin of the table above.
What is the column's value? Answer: 0.978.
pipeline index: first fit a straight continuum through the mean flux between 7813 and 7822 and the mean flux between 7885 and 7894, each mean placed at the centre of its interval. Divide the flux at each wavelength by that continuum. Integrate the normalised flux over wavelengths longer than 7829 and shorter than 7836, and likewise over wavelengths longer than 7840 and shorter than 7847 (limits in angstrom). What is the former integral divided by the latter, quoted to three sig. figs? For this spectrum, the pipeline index 1.01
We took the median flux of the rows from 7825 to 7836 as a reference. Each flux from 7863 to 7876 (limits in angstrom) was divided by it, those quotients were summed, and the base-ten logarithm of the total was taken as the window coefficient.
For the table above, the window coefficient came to 0.84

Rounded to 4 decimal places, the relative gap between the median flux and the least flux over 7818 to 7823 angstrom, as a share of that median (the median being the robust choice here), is 0.0023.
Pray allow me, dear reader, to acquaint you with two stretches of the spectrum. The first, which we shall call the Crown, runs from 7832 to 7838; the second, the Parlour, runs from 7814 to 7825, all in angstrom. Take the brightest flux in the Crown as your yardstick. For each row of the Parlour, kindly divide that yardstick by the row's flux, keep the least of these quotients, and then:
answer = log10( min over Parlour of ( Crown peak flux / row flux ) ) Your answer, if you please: -0.0111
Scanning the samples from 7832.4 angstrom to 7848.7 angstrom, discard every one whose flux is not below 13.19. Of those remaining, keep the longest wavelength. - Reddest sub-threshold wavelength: 7847.75 angstrom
